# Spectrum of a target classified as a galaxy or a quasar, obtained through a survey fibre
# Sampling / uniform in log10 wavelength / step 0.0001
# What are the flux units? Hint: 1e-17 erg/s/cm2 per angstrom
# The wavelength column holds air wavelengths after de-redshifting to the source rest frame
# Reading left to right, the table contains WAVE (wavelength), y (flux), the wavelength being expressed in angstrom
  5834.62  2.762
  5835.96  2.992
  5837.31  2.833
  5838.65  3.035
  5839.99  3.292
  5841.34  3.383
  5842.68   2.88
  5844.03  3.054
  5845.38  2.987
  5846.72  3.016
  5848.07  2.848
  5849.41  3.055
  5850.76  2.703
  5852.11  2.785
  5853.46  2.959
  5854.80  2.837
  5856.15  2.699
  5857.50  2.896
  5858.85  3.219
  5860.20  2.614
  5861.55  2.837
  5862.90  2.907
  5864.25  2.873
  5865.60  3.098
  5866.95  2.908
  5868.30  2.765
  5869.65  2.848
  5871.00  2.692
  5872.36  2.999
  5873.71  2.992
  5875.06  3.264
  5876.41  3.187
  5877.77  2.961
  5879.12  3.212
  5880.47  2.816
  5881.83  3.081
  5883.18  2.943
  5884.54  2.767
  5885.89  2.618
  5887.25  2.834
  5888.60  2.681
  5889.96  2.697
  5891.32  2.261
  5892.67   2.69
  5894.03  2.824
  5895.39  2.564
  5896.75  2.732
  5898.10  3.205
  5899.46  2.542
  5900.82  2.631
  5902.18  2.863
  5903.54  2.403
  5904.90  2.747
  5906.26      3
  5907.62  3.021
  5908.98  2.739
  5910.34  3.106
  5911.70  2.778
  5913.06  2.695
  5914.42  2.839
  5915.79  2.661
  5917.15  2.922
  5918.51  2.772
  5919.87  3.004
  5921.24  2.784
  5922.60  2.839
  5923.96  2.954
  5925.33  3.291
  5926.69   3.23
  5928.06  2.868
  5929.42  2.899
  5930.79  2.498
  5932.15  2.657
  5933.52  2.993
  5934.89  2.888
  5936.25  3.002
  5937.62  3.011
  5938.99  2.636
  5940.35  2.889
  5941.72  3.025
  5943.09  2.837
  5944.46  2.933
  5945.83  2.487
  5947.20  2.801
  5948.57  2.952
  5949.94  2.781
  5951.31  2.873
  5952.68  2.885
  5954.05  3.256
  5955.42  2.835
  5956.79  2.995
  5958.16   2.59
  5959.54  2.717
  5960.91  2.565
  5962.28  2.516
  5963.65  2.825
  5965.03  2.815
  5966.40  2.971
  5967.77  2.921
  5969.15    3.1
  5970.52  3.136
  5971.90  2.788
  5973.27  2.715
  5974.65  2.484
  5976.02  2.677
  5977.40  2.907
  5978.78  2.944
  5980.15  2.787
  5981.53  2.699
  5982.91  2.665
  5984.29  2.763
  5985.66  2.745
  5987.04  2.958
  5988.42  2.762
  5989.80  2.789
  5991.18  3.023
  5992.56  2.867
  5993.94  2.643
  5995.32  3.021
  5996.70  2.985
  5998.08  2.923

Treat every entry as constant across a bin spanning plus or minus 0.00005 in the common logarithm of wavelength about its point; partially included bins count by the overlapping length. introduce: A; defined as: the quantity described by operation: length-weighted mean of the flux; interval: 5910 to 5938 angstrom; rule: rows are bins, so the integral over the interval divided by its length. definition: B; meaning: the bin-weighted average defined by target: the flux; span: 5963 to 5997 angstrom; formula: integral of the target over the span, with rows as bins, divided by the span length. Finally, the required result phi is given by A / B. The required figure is 1.02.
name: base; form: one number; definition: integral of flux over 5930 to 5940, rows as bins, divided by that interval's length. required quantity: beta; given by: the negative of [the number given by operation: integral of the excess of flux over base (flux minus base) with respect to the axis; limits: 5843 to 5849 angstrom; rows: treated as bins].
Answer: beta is -0.95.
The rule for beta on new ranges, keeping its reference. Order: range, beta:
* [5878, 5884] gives -1.12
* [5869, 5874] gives -0.29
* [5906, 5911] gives -0.73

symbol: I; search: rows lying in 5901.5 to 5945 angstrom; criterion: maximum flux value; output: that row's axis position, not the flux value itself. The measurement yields 5925.33 angstrom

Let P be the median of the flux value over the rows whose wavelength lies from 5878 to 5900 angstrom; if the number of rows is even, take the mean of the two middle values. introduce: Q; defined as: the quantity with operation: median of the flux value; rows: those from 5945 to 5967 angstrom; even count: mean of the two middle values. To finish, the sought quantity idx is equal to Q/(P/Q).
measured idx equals 2.9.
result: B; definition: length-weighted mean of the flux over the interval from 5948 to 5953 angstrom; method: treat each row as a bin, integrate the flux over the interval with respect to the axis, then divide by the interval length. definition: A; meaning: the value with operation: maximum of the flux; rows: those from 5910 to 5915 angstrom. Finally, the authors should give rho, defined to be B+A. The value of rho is 5.98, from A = 3.106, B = 2.87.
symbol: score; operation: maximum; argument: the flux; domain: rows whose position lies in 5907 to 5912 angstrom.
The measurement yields 3.106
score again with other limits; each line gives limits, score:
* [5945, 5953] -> 2.952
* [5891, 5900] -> 3.205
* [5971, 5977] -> 2.788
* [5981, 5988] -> 2.958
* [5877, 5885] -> 3.212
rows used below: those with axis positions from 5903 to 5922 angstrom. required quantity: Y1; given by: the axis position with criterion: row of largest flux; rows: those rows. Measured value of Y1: 5910.34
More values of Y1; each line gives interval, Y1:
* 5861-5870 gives 5865.60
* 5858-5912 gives 5875.06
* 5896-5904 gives 5898.10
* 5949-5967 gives 5954.05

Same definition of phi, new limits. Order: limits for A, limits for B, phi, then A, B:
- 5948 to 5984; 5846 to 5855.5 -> 0.98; 2.82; 2.89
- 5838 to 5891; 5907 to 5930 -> 1.01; 2.92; 2.91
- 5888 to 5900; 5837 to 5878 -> 0.91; 2.69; 2.95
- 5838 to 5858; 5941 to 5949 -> 1.05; 2.96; 2.83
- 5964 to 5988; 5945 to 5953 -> 1.01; 2.83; 2.79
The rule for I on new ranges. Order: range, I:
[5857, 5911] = 5875.06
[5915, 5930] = 5925.33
